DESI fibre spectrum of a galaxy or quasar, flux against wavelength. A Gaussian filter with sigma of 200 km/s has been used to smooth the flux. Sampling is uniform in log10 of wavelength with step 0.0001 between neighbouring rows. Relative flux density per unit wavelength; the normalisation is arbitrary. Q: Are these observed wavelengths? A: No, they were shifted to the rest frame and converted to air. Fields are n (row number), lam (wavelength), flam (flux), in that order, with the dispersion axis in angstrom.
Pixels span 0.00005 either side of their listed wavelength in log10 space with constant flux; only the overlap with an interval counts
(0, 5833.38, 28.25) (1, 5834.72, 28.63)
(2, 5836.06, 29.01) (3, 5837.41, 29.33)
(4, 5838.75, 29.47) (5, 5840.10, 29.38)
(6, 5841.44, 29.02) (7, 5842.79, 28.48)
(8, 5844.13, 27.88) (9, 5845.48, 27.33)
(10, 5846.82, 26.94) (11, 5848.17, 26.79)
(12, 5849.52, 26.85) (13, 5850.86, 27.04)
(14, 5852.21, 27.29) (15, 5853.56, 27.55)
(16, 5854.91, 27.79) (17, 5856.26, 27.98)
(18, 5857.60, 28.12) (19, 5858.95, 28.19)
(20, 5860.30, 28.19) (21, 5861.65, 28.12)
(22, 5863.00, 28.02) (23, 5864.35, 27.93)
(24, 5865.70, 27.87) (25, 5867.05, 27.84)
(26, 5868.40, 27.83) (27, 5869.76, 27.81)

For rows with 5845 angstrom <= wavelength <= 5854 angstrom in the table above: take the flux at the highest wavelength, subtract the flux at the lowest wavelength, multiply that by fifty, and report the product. 11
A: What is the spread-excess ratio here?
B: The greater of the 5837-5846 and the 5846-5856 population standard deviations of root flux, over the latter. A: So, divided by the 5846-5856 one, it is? 2.2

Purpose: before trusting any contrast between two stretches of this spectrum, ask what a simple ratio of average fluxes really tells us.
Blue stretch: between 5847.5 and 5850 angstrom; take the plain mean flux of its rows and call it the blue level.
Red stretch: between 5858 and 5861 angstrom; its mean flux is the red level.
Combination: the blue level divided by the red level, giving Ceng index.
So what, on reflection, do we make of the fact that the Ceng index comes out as 0.95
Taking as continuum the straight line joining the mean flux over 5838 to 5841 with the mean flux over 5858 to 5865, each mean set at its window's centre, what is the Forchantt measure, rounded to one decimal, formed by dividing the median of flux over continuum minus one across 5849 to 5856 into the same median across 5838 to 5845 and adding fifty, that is 50.2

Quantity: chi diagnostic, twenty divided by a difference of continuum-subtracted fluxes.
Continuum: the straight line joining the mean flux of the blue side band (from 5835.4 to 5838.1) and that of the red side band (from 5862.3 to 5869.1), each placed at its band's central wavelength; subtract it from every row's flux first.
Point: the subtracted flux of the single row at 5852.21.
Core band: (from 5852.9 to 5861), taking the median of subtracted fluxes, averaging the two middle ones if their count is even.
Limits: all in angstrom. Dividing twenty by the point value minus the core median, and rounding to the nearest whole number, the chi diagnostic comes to -21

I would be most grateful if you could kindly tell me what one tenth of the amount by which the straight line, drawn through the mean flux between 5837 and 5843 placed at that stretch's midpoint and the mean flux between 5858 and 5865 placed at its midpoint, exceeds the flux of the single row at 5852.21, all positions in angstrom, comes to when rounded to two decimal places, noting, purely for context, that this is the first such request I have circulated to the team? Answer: 0.13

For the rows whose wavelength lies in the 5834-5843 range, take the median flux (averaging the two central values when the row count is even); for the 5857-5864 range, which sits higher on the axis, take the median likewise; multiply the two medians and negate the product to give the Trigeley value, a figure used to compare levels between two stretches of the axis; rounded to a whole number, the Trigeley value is -816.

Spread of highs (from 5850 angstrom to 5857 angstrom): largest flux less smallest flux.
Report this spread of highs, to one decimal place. 0.9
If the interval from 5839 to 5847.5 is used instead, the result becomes 2.4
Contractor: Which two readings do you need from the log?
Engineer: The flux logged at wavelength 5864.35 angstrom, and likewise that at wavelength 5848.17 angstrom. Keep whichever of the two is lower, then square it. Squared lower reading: 718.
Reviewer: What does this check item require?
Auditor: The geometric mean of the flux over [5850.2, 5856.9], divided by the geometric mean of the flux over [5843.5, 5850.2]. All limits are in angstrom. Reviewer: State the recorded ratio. 1.01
